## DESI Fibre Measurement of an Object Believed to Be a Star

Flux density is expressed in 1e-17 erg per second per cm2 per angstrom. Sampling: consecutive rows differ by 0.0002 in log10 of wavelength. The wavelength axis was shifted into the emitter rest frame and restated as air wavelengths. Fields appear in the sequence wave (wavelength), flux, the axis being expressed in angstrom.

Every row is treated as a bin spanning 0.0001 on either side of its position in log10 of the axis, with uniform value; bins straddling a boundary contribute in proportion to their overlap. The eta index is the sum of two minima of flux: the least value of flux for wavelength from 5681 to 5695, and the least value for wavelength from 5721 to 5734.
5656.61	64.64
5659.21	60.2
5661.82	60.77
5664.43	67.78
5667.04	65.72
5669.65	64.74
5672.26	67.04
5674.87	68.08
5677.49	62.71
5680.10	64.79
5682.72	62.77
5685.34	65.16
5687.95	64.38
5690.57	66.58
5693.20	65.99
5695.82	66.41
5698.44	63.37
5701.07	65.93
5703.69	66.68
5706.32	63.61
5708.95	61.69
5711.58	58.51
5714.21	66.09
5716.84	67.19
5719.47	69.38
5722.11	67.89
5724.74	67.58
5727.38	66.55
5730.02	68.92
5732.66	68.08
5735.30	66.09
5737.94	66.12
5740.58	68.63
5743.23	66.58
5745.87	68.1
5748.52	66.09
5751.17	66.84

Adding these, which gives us 129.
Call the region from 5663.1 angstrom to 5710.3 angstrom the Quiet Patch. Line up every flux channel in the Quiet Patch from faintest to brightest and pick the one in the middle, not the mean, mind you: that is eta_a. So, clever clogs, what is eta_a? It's 65.4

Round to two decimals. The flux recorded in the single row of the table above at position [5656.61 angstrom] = 64.64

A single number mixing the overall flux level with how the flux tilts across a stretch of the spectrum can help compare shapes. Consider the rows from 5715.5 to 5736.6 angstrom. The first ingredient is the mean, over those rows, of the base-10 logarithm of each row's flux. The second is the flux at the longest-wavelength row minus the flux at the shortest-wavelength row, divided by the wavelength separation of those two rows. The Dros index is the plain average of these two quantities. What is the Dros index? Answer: 0.89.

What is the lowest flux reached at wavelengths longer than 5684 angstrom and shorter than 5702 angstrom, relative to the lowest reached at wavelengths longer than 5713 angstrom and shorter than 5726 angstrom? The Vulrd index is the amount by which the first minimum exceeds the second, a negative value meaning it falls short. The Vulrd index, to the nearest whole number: -3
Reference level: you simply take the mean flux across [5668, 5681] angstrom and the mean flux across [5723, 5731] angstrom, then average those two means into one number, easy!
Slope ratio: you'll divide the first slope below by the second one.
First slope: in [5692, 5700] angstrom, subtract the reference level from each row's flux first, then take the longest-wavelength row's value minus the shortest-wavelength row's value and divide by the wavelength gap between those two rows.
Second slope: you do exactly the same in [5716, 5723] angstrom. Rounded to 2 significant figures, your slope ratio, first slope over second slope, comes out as -3.8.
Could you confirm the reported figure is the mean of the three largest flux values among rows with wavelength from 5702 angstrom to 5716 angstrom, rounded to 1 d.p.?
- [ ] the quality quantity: 65.5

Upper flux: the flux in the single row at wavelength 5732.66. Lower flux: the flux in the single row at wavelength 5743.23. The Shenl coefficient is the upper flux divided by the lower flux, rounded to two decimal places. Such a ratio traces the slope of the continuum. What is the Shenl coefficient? 1.02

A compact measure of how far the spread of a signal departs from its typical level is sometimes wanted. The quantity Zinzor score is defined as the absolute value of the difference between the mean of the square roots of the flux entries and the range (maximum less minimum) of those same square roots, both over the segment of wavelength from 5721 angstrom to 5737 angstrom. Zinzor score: 8.0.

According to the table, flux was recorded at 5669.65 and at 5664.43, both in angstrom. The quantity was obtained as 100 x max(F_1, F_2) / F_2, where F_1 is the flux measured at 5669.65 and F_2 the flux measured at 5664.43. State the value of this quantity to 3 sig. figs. 100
